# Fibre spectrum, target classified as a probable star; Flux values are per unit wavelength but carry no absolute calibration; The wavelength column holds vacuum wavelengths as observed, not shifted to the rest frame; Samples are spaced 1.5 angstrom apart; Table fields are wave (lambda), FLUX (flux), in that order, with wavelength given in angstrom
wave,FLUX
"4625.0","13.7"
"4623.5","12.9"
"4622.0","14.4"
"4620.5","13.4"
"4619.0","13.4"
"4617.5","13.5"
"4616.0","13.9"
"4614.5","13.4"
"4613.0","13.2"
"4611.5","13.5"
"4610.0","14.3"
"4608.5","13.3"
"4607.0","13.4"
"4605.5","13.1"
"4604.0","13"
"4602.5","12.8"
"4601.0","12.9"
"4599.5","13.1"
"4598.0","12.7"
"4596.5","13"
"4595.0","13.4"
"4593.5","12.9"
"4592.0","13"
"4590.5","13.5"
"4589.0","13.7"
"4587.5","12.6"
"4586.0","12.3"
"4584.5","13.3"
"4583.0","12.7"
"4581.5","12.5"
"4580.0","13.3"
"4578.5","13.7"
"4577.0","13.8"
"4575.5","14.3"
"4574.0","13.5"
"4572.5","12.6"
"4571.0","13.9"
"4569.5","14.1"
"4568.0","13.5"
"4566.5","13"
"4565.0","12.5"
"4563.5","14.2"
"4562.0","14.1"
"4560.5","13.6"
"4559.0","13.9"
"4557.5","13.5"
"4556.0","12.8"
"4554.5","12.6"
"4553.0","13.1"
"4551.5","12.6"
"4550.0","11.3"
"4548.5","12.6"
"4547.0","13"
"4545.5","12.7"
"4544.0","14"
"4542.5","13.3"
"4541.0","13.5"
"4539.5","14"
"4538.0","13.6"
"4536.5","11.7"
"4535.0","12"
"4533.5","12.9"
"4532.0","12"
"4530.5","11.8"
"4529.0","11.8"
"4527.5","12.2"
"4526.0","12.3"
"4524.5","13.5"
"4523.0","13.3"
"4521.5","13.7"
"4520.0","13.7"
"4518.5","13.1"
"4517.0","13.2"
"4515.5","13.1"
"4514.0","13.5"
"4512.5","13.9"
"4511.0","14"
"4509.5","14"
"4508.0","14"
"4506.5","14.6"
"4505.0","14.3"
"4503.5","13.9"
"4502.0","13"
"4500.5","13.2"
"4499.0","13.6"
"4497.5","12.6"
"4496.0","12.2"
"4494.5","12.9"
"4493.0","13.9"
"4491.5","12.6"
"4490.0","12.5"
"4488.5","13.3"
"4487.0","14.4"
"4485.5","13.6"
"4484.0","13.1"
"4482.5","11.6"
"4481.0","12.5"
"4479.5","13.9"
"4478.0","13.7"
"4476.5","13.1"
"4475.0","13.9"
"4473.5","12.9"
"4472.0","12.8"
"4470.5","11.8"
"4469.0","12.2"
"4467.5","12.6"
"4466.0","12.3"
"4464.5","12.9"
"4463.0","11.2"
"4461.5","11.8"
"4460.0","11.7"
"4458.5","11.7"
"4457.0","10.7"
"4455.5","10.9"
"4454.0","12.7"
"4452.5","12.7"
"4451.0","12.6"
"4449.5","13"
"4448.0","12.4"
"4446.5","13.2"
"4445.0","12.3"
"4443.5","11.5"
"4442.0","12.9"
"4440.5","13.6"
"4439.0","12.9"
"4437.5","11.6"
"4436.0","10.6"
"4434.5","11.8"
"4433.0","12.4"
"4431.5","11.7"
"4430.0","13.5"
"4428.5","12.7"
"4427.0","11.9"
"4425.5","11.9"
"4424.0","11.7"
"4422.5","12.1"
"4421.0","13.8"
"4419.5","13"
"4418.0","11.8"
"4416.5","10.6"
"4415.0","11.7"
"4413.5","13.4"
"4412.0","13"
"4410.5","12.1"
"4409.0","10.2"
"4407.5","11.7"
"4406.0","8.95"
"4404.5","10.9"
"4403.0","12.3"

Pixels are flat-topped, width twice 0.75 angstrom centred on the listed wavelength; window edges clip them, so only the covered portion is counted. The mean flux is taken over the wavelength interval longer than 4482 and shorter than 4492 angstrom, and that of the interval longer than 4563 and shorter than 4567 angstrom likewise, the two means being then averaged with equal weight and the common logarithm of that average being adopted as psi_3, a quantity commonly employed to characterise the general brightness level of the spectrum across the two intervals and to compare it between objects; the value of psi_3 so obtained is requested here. 1.118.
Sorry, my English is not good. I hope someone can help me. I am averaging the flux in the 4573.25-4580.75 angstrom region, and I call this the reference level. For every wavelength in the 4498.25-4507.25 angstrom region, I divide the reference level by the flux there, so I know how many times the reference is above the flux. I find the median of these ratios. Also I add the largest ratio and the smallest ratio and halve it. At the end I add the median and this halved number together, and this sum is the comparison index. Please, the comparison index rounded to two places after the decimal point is 2.00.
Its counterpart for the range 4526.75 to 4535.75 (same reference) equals 2.26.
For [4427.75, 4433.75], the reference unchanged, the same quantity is 2.19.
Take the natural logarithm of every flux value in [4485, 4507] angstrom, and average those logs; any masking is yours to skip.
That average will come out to 2.59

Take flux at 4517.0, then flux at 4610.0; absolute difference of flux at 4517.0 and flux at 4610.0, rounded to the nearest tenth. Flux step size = 1.1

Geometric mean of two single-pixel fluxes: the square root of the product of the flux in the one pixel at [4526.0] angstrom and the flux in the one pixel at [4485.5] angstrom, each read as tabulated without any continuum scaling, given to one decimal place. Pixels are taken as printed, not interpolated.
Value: 12.9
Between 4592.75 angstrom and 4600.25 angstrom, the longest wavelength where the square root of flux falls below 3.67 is 4599.5 angstrom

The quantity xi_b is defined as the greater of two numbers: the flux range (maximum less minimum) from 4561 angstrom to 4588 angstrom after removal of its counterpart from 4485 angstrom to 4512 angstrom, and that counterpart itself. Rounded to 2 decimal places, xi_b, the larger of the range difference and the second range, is 2.40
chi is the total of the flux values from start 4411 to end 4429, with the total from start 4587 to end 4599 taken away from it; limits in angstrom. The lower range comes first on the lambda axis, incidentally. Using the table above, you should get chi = 43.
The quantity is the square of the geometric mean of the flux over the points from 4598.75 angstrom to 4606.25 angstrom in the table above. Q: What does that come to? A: 168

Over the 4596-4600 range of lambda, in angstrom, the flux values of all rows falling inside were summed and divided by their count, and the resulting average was 12.9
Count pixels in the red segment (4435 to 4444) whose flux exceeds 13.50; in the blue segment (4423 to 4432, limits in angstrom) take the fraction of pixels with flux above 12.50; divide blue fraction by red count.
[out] 0.333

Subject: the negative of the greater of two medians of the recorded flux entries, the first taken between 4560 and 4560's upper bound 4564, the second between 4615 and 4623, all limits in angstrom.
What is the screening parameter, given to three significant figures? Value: -14.1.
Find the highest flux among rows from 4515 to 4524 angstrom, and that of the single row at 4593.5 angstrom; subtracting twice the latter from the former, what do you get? -12.1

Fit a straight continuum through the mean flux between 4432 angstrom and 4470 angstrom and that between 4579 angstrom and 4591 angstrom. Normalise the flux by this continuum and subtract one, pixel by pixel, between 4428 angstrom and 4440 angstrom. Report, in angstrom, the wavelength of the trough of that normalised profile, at 4436.0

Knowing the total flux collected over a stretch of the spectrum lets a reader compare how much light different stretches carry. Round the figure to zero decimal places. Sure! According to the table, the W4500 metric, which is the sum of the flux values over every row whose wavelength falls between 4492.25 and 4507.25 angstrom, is 134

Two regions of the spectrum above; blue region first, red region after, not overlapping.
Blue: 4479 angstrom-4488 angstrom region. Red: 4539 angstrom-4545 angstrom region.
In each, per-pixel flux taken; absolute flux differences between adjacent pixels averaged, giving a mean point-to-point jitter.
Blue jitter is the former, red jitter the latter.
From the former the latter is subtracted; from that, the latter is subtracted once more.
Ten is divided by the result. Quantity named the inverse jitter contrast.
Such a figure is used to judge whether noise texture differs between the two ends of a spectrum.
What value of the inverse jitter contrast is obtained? 115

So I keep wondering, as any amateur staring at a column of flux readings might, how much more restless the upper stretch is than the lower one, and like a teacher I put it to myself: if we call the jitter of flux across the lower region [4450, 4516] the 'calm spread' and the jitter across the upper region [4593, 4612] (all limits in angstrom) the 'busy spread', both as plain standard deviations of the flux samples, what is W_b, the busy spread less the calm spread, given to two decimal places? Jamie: -0.54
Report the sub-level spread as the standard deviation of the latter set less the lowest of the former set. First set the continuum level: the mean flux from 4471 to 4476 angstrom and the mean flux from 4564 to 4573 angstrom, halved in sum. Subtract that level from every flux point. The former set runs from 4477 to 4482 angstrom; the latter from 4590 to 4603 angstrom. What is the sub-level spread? 1.0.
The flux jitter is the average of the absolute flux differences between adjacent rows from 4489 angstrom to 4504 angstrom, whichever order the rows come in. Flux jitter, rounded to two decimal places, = 0.67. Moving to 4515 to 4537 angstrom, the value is 0.39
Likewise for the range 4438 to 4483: 0.67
